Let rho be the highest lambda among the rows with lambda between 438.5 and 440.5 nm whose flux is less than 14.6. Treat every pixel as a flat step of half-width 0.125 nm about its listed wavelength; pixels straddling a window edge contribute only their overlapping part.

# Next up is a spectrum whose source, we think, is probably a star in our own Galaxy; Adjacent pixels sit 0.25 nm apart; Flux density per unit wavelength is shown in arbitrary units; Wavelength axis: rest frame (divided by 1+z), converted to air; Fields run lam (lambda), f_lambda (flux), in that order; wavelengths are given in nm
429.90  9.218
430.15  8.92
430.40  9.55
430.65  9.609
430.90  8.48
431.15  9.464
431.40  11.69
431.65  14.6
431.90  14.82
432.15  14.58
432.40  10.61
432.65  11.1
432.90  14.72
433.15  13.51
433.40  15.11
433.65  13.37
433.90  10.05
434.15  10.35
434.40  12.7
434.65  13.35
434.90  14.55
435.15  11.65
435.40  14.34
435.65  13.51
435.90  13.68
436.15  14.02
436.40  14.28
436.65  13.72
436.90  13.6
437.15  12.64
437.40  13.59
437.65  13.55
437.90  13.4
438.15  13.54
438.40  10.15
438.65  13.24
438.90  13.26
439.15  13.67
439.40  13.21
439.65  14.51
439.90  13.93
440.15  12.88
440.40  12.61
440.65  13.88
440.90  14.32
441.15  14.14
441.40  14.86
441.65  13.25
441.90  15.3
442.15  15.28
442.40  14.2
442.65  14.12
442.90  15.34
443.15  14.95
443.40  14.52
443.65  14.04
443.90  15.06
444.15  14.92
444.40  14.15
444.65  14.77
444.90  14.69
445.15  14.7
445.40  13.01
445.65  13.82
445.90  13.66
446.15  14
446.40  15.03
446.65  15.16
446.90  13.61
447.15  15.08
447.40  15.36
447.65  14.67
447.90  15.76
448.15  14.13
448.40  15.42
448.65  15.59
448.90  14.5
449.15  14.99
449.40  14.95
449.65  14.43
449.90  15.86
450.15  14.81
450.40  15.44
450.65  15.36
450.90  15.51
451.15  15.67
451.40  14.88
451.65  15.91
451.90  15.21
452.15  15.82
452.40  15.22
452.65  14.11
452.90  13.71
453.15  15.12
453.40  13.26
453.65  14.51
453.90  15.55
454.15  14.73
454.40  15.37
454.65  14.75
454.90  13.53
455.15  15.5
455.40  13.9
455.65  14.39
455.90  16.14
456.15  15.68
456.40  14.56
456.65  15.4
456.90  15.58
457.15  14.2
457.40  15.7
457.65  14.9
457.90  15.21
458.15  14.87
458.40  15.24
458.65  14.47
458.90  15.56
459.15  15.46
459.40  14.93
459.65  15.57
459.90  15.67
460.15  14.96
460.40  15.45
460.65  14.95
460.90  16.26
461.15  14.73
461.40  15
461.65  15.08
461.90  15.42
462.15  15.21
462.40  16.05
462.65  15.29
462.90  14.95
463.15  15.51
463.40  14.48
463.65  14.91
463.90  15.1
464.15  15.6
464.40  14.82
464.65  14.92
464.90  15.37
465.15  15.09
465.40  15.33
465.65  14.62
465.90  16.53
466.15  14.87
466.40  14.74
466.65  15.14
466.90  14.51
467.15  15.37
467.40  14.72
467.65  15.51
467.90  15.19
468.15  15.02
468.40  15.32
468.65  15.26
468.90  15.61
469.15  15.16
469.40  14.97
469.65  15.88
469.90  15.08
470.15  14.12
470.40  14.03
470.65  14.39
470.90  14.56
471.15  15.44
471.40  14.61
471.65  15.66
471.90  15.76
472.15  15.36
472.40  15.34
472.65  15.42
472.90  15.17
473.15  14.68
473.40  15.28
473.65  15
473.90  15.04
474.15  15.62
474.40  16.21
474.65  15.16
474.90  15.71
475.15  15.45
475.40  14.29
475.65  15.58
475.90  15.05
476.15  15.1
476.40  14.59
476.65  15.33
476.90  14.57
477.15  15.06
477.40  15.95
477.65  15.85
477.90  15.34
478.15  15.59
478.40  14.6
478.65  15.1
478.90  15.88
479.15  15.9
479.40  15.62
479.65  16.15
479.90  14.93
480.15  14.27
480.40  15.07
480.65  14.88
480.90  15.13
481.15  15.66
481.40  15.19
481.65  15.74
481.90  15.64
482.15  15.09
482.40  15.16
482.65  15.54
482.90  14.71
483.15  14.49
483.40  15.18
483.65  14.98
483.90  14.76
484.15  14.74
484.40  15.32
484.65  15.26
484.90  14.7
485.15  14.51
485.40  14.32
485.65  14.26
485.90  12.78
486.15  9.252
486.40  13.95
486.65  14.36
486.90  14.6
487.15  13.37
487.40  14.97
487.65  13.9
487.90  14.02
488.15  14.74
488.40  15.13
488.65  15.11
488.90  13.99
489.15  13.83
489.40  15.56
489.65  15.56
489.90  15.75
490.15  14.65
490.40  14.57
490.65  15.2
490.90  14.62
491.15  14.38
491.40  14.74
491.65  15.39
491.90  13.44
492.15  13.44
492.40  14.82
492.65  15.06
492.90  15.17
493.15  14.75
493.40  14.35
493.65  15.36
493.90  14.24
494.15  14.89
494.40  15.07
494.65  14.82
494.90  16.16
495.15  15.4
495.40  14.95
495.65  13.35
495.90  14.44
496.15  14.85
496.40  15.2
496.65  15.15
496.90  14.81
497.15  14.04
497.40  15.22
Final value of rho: 440.40 nm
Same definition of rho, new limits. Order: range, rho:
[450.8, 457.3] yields 457.15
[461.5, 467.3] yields 466.90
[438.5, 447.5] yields 446.90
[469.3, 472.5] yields 470.90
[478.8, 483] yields 480.15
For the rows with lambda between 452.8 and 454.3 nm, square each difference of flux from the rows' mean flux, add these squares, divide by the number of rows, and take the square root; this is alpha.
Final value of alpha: 0.79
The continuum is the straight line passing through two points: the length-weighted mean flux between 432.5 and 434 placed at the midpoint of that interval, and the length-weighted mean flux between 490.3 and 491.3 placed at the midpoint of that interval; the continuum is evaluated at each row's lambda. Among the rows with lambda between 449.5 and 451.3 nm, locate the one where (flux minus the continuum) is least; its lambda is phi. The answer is 449.65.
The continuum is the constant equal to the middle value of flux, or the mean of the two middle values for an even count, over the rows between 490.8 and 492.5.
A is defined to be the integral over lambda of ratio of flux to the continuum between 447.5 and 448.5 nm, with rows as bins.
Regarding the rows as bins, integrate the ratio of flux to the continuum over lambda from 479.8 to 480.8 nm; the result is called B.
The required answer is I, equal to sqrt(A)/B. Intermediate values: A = 1.03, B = 1.012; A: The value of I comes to 1.00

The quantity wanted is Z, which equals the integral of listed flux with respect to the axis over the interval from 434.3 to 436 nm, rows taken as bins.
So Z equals 22.8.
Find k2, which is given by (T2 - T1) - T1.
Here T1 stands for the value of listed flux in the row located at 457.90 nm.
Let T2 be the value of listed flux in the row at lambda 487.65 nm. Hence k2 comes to -17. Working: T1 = 15.21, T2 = 13.9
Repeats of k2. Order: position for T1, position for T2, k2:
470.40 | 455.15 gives -13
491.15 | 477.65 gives -13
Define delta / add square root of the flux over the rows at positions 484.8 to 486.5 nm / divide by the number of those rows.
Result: 3.65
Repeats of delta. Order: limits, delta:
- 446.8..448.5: 3.85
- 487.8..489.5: 3.82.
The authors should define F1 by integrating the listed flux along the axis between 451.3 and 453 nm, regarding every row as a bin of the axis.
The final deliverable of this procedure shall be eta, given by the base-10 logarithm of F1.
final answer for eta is 1.41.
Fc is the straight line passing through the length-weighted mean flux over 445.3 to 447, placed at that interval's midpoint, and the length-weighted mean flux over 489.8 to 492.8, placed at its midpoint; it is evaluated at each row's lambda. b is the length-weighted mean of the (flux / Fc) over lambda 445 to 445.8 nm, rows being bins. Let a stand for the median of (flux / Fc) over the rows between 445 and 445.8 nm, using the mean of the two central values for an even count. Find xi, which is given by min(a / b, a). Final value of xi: 0.983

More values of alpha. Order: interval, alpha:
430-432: 2.37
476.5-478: 0.47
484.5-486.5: 1.78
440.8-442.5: 0.67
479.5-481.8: 0.52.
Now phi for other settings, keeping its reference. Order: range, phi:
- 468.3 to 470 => 469.40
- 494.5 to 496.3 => 495.65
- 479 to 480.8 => 480.15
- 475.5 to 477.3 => 476.90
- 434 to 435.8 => 434.15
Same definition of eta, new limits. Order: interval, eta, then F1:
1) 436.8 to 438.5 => 1.34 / 22.0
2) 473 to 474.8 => 1.44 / 27.5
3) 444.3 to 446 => 1.38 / 24.0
